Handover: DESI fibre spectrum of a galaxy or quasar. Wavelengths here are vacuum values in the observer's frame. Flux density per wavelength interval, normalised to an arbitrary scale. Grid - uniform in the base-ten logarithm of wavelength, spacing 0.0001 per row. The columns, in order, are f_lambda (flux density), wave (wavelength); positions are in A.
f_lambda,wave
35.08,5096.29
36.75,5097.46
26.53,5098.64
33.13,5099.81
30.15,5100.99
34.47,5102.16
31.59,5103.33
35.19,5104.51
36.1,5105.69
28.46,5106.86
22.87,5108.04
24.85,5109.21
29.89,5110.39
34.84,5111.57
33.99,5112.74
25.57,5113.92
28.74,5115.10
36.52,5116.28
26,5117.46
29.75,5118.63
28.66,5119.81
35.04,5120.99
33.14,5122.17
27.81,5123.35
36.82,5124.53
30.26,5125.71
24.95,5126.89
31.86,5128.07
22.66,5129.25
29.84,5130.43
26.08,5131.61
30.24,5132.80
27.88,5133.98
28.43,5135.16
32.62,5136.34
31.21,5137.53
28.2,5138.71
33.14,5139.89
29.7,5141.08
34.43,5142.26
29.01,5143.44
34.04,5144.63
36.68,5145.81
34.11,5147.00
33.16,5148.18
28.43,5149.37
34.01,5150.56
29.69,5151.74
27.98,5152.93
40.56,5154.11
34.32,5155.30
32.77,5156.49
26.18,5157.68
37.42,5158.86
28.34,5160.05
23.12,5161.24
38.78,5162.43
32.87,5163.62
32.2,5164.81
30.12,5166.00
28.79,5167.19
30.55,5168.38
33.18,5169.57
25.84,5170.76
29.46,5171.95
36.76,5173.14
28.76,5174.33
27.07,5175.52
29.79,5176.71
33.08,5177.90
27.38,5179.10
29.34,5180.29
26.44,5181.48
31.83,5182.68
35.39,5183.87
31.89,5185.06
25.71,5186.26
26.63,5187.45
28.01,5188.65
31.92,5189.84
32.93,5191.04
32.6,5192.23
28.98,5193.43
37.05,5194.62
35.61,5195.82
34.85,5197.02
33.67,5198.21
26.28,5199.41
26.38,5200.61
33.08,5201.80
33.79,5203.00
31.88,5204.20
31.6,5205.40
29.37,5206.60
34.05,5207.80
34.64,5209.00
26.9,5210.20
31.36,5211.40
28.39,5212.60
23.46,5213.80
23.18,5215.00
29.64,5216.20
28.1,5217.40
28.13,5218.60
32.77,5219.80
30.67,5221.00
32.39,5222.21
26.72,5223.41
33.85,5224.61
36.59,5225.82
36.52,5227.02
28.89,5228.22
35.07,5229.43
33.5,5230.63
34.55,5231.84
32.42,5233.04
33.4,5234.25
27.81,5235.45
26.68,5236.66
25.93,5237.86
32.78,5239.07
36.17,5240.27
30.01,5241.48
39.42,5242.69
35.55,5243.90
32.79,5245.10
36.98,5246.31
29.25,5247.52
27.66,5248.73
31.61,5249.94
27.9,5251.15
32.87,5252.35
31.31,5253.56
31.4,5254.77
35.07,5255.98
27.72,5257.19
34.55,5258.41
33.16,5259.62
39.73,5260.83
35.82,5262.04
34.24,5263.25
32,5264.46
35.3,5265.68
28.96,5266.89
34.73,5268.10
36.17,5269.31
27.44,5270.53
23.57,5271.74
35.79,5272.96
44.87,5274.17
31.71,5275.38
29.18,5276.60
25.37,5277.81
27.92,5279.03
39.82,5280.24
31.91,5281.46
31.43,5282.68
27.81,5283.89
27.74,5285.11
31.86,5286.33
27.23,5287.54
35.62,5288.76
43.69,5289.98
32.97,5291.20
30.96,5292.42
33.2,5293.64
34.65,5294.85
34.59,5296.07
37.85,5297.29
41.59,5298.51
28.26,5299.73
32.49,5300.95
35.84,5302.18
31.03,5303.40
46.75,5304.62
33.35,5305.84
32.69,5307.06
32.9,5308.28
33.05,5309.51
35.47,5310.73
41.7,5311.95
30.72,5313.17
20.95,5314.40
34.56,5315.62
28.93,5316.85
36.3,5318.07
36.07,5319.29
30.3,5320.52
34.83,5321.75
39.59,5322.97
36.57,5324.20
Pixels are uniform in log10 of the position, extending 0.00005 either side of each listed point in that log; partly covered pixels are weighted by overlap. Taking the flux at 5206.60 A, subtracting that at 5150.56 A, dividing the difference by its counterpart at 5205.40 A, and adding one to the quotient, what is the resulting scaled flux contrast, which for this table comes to 0.85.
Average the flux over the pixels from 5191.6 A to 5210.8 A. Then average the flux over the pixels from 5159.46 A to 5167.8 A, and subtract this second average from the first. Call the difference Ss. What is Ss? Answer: 1.3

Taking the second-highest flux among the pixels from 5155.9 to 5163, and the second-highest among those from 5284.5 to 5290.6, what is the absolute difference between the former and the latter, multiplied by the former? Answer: 67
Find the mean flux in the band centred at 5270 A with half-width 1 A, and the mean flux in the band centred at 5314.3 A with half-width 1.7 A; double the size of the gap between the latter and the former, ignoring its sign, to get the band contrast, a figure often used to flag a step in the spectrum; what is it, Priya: 6.1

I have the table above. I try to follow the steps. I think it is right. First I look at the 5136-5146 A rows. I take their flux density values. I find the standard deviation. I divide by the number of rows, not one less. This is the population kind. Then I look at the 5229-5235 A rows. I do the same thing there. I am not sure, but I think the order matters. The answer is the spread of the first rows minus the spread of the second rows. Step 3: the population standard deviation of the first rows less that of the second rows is 1.7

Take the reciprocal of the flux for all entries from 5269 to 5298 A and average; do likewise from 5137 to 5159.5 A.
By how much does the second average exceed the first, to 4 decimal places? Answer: -0.0001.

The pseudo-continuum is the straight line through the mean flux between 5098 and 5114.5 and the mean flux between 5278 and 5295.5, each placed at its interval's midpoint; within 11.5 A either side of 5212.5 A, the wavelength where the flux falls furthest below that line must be 5215.00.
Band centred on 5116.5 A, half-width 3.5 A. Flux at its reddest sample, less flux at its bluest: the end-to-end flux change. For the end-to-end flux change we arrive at 3.1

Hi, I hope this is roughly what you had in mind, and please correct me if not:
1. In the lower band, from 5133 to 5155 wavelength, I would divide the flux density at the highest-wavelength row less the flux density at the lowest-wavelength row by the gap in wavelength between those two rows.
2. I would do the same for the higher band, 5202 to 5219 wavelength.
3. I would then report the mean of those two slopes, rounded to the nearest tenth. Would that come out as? 0.1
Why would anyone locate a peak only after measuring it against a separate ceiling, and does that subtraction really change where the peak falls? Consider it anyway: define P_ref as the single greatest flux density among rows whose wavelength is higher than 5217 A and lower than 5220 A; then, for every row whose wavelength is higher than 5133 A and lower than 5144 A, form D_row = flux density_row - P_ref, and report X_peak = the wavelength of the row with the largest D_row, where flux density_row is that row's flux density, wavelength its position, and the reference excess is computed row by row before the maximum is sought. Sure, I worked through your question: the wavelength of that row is 5142.26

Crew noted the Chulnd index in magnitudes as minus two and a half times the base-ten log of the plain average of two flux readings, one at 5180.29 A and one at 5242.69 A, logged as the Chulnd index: -3.84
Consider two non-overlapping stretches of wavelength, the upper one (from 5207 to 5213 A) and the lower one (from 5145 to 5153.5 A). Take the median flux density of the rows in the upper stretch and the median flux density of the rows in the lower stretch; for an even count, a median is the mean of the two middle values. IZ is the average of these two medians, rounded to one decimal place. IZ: 32.3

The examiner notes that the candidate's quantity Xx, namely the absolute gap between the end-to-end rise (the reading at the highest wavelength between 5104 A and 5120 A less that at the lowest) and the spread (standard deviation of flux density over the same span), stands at 11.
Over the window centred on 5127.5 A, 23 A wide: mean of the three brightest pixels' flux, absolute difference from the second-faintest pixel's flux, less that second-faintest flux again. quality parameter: -13.8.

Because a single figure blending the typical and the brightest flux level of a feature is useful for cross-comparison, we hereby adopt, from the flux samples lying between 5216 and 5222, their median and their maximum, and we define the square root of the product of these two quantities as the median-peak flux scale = 31.2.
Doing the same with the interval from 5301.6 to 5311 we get 39.4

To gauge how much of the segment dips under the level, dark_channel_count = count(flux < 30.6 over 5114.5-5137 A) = 13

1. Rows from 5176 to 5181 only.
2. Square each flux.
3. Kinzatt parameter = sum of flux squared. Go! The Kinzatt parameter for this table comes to 3592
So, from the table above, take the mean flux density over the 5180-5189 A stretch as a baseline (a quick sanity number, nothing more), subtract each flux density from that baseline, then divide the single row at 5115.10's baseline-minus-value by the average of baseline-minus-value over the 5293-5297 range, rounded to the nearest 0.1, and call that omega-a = -0.1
